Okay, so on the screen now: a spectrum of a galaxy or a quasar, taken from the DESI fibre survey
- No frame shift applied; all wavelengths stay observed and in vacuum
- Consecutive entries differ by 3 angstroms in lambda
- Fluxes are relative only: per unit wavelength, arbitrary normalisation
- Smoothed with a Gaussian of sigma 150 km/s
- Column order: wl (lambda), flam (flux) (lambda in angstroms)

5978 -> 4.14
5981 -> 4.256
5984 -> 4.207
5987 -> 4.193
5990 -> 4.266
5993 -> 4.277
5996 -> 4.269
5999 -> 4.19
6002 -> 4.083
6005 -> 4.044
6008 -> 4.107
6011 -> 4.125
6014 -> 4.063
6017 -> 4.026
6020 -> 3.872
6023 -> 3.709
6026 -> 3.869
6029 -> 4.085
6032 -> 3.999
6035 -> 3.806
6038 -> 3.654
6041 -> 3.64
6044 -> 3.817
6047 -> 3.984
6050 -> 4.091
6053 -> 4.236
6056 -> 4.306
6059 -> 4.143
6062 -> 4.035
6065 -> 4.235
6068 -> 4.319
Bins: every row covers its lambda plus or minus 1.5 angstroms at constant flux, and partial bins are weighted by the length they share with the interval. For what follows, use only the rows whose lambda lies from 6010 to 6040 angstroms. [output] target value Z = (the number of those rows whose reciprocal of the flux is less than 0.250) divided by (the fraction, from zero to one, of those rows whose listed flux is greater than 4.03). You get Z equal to 13.3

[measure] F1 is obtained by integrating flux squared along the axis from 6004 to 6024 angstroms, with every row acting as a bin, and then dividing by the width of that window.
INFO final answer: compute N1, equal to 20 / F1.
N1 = 1.25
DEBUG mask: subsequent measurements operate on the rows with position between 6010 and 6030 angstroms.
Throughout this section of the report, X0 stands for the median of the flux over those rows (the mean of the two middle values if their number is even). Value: 4.03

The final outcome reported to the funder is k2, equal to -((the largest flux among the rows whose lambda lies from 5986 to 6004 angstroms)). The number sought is -4.28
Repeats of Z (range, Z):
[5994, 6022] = 10.3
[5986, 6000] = 5.0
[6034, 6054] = 7.0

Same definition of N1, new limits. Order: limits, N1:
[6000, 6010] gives 1.20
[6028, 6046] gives 1.36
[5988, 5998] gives 1.10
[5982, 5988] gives 1.13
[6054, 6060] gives 1.12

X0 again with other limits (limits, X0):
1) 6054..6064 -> 4.14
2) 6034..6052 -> 3.81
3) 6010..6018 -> 4.06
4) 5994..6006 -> 4.14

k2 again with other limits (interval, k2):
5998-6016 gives -4.19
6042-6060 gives -4.31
